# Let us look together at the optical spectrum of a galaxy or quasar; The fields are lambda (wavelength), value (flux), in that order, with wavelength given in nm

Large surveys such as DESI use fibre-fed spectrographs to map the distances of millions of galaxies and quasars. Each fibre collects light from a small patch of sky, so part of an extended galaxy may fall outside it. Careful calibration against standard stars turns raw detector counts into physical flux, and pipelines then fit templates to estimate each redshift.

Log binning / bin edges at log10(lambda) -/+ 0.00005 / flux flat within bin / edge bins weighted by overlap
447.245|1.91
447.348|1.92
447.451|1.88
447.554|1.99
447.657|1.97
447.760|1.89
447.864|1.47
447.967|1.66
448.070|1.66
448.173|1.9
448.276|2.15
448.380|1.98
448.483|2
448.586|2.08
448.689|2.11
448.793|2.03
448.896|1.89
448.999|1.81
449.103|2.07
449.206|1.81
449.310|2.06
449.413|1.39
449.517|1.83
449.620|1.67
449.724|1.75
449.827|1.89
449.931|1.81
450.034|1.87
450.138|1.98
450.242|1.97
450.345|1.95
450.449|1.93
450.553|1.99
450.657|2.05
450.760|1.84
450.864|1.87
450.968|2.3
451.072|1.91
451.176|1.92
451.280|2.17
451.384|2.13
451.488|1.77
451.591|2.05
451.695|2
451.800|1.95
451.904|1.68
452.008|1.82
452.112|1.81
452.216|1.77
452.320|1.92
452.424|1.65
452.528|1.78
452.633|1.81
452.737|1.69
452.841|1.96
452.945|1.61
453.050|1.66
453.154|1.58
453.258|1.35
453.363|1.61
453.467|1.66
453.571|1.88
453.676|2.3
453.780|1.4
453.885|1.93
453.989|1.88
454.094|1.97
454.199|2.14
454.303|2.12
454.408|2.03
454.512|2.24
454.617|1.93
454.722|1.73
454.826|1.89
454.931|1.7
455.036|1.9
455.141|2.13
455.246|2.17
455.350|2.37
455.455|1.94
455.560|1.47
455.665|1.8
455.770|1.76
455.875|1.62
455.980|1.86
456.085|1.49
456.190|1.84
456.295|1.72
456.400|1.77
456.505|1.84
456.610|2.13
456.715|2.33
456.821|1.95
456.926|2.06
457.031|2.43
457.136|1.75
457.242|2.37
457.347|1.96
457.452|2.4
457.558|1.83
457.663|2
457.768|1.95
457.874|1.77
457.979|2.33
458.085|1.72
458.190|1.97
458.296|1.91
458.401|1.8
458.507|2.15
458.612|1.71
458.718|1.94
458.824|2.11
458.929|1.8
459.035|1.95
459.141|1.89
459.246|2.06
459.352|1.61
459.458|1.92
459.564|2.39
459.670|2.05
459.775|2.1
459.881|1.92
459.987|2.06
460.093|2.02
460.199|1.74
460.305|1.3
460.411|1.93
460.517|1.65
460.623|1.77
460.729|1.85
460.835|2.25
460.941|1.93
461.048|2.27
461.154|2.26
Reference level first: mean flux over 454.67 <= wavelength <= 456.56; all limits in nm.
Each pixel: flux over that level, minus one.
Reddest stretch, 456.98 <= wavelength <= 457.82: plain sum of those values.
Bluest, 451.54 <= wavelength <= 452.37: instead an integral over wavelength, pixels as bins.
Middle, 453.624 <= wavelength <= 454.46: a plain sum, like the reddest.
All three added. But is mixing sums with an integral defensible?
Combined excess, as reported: 1.72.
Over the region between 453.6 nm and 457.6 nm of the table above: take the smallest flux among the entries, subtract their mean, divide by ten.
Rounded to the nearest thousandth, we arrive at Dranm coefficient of -0.055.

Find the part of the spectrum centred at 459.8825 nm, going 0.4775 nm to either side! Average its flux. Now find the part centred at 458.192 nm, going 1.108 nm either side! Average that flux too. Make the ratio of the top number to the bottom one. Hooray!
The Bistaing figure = 0.987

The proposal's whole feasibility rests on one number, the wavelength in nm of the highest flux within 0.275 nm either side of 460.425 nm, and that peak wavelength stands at 460.411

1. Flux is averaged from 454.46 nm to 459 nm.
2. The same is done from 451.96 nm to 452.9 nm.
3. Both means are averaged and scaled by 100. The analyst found 187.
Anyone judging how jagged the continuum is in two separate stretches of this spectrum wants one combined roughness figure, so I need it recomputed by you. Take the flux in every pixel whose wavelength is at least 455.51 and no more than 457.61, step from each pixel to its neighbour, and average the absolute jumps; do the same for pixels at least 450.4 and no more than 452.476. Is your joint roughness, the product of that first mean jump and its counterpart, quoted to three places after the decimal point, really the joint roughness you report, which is 0.050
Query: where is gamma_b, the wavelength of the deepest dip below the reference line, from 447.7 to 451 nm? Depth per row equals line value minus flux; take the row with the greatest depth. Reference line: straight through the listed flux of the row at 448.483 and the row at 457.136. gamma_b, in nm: 449.413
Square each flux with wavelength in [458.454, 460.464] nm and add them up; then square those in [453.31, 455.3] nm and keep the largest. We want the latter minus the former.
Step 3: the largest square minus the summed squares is -66.4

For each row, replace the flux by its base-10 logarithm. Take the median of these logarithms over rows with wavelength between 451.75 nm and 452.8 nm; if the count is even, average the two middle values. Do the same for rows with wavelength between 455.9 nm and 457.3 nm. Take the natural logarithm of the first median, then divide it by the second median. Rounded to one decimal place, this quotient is -5.1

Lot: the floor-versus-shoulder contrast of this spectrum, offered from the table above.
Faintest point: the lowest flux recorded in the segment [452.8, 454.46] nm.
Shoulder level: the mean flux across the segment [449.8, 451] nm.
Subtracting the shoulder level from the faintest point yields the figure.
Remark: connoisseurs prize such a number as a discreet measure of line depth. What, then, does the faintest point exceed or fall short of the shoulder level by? -0.60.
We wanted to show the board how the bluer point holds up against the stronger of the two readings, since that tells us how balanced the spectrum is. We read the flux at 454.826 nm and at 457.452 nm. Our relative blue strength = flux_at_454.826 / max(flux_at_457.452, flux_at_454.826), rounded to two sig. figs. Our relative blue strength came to 0.79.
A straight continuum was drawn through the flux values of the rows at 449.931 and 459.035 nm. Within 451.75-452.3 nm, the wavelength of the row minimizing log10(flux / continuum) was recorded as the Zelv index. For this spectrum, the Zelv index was 451.904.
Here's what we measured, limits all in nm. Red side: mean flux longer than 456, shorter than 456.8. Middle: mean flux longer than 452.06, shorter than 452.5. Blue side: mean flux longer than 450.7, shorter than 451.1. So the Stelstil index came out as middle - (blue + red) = -2.07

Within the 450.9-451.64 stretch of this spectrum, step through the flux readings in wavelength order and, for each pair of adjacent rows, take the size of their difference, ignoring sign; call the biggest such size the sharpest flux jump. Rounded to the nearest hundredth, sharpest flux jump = 0.39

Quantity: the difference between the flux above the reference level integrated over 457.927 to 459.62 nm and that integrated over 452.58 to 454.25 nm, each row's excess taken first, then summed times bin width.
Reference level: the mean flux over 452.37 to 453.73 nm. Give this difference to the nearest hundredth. 0.30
